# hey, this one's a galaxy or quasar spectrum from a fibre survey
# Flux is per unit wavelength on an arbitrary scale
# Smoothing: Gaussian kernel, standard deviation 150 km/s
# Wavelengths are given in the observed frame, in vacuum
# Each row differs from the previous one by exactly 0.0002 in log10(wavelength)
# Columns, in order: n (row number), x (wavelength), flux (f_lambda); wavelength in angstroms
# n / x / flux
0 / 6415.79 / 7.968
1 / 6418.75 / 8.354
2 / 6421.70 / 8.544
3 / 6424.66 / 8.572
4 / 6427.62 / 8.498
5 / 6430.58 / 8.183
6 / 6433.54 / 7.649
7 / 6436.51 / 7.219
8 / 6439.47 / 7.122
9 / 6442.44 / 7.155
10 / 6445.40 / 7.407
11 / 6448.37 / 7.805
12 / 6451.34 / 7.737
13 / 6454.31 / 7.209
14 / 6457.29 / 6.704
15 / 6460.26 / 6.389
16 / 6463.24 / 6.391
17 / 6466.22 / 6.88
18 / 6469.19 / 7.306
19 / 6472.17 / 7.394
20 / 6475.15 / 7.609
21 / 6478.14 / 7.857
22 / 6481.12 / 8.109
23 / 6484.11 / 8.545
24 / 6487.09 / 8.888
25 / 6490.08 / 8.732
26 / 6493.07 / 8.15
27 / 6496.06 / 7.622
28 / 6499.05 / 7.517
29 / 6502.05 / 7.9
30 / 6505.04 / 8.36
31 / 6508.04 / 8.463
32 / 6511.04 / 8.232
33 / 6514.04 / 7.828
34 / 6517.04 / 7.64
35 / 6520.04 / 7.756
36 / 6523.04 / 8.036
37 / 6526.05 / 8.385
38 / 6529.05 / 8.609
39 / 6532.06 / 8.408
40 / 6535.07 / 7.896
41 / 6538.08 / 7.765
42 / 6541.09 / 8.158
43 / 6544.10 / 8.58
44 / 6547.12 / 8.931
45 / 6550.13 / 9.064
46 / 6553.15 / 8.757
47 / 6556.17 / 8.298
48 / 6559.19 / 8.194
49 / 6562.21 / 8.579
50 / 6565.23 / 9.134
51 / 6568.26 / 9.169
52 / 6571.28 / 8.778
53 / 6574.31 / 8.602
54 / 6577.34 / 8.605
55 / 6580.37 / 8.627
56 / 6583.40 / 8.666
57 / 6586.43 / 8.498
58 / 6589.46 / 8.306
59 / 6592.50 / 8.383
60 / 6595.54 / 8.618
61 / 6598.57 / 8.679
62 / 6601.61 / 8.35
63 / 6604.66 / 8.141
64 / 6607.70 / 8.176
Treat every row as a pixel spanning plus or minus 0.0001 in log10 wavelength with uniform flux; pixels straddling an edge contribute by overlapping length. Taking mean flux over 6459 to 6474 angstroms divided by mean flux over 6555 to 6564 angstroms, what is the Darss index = 0.822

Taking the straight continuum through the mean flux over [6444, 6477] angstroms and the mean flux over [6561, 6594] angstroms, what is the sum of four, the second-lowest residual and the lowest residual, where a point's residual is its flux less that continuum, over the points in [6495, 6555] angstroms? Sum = 3.3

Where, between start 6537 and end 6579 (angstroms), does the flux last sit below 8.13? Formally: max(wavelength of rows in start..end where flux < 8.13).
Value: 6538.08 angstroms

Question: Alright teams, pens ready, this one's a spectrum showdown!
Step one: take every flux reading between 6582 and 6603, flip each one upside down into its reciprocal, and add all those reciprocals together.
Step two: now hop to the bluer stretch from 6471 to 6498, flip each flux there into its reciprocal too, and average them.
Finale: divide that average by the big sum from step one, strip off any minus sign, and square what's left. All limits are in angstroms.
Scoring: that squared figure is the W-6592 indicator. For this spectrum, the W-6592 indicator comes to 0.023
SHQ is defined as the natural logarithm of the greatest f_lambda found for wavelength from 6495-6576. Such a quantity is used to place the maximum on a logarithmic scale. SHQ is 2.22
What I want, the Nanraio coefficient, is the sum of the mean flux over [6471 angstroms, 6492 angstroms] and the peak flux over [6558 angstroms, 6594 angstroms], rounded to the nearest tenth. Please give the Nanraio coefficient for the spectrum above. 17.3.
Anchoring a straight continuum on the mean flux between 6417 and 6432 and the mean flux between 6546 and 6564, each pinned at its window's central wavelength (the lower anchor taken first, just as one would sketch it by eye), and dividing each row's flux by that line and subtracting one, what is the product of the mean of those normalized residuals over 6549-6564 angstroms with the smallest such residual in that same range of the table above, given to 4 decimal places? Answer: 0.0004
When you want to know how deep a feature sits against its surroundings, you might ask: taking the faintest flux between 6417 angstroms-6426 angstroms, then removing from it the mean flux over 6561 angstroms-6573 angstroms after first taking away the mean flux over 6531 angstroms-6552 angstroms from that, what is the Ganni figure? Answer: 7.8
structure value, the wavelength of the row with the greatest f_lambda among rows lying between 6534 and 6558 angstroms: 6550.13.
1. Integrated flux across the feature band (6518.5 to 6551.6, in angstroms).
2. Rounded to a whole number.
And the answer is 276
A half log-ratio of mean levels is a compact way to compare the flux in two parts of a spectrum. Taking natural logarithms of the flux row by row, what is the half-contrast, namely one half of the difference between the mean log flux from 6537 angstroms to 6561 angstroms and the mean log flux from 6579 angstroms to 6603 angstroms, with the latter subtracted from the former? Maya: 0.00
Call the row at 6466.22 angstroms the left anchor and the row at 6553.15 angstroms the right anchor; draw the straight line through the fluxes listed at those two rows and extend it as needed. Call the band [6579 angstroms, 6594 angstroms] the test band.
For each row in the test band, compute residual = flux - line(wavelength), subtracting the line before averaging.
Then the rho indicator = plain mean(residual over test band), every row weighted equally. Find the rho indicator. -0.98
